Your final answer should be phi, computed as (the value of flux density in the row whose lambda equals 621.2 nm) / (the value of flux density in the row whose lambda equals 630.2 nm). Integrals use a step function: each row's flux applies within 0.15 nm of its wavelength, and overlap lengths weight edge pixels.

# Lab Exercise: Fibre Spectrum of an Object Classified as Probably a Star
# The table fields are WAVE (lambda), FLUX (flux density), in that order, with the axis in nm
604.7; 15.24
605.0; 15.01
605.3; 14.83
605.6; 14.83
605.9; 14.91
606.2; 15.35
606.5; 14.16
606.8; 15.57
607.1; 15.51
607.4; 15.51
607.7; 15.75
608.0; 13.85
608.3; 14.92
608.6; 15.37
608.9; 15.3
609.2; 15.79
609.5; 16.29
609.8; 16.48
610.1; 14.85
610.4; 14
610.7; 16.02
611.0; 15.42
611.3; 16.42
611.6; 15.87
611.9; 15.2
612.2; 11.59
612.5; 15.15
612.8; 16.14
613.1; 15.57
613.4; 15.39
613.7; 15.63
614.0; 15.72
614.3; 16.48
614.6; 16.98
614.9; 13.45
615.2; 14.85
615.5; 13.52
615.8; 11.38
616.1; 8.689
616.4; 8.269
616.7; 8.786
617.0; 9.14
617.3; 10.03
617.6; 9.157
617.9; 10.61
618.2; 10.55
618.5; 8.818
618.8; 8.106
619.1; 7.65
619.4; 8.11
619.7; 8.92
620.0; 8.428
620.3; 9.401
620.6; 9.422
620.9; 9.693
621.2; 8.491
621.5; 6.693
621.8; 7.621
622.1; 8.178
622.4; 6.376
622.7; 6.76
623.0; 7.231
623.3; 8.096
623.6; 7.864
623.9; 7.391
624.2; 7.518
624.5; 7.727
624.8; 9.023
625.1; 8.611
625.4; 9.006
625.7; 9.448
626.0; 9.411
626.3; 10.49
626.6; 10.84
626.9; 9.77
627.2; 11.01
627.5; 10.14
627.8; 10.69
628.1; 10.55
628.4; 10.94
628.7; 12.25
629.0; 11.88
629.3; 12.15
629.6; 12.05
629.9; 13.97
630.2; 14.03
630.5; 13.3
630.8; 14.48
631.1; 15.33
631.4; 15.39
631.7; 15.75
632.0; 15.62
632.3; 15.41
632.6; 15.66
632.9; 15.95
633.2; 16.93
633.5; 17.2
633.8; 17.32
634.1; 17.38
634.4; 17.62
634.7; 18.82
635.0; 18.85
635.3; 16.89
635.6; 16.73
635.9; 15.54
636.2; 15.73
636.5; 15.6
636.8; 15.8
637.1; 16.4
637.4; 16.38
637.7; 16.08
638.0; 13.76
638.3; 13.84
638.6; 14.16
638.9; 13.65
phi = 0.6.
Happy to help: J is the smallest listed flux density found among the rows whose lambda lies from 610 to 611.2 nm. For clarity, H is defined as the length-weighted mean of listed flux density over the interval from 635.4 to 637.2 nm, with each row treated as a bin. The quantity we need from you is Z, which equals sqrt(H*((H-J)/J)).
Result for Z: 1.5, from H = 16.0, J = 14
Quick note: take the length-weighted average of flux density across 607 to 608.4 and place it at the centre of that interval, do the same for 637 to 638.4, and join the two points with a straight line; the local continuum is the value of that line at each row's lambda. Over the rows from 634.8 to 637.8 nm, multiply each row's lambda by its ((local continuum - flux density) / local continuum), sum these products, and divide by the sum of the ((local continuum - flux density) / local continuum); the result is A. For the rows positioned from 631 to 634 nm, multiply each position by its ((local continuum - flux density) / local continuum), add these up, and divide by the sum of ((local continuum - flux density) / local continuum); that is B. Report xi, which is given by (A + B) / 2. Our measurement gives 634.55 nm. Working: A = 635.94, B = 633.16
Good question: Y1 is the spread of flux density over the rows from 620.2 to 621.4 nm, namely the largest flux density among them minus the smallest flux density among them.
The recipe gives 1.2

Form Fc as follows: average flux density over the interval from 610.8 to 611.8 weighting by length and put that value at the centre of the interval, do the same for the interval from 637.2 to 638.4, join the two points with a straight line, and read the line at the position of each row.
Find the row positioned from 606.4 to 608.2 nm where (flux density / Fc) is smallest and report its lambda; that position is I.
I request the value 608.0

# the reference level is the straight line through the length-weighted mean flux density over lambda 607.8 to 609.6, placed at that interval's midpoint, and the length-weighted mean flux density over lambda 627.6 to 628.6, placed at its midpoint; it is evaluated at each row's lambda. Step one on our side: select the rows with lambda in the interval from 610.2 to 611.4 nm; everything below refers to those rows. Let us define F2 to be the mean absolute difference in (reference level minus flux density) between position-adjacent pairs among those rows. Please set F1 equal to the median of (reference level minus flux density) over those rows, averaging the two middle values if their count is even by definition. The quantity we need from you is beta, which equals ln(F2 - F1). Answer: 0.8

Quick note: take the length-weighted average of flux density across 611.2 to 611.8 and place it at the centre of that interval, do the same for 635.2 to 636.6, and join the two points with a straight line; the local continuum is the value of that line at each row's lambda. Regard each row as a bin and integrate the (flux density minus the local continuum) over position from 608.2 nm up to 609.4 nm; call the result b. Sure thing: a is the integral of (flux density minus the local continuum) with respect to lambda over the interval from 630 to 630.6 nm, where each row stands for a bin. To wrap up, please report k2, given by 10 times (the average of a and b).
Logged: -11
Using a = -1.4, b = -0.8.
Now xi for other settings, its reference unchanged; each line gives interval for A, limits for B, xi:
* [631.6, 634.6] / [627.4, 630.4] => 631.07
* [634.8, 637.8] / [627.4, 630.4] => 632.25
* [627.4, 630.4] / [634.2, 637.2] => 631.88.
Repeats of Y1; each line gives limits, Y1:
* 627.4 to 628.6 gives 0.8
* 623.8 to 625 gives 1.6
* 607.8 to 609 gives 1.5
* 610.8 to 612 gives 1.2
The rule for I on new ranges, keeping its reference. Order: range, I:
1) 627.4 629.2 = 627.5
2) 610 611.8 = 610.4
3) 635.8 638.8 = 638.0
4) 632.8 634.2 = 632.9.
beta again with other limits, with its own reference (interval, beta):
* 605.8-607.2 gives -1.2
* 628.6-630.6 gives 0.8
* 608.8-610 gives 0.3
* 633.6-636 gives 2.2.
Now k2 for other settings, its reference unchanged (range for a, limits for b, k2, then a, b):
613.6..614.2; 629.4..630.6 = -18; -0.2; -3.3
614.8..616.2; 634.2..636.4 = -13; -5.0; 2.3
